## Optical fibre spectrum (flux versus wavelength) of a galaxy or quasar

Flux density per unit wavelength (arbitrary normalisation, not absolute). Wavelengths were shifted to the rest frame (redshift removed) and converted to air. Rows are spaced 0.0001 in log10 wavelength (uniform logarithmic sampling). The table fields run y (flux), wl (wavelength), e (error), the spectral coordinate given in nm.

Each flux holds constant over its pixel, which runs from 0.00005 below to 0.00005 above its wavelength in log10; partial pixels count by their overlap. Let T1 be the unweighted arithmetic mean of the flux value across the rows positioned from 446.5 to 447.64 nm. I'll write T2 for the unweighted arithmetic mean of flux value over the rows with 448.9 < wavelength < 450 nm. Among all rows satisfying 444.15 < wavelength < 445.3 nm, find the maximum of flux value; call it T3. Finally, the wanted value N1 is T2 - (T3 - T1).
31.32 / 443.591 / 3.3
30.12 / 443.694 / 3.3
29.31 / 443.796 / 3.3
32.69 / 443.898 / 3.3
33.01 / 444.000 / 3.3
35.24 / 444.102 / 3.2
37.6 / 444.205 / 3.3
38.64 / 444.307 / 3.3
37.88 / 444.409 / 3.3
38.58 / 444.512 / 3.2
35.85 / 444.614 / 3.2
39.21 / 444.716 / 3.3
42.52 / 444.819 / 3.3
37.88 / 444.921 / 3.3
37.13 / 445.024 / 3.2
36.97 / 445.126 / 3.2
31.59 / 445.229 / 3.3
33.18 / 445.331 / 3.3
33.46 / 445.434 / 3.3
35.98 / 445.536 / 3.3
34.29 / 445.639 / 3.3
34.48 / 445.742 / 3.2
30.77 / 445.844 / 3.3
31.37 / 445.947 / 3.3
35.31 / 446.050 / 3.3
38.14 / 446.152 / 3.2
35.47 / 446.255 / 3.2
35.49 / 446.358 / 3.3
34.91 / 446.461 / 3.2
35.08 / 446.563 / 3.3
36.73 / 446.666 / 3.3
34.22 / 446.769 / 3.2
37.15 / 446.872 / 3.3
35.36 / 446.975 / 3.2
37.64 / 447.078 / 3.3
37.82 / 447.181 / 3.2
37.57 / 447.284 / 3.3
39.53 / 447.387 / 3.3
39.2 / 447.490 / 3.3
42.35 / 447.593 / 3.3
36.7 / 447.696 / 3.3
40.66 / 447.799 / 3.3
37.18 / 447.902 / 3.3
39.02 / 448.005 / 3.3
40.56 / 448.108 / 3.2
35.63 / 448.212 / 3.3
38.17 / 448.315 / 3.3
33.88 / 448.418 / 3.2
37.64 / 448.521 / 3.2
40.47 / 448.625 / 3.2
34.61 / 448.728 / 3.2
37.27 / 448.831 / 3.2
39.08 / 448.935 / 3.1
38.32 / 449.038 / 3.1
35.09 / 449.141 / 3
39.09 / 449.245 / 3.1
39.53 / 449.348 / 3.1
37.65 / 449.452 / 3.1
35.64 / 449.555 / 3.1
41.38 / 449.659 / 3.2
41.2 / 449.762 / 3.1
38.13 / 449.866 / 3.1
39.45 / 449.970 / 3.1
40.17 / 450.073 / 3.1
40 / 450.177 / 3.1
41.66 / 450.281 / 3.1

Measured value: 33.6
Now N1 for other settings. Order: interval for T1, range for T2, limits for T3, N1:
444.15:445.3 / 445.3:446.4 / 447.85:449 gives 31.4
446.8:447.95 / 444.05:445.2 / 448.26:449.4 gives 35.8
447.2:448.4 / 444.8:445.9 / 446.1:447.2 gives 35.9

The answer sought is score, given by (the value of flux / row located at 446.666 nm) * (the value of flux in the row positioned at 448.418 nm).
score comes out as 1244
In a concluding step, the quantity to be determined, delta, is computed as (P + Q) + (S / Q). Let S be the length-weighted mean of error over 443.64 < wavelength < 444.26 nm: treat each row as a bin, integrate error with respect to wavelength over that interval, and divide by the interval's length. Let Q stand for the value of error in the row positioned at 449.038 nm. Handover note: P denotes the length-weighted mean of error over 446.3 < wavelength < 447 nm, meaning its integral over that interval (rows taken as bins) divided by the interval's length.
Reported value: 7.42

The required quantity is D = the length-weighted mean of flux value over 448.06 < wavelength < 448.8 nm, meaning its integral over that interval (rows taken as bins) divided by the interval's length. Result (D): 37.3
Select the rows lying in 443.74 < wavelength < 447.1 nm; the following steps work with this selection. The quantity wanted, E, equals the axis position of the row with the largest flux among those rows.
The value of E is 444.819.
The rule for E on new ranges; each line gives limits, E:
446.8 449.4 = 447.593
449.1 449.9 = 449.659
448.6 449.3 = 448.625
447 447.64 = 447.593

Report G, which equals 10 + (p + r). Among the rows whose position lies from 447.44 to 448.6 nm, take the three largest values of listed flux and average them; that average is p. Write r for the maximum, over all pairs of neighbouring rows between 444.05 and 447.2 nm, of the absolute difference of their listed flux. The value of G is 56.6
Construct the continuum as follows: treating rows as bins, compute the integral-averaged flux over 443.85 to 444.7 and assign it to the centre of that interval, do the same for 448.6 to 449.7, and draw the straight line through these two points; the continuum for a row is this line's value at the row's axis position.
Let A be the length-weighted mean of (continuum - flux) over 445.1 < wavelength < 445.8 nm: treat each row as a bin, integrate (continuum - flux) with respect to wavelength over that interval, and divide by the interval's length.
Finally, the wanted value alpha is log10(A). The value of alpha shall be 0.4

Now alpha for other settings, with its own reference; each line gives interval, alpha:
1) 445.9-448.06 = -0.7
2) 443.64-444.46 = 0.3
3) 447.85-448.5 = -0.7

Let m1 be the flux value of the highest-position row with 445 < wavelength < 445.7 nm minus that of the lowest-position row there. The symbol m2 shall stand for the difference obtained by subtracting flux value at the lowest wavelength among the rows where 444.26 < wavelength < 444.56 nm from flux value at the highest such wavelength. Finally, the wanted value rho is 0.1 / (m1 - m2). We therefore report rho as -0.0360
